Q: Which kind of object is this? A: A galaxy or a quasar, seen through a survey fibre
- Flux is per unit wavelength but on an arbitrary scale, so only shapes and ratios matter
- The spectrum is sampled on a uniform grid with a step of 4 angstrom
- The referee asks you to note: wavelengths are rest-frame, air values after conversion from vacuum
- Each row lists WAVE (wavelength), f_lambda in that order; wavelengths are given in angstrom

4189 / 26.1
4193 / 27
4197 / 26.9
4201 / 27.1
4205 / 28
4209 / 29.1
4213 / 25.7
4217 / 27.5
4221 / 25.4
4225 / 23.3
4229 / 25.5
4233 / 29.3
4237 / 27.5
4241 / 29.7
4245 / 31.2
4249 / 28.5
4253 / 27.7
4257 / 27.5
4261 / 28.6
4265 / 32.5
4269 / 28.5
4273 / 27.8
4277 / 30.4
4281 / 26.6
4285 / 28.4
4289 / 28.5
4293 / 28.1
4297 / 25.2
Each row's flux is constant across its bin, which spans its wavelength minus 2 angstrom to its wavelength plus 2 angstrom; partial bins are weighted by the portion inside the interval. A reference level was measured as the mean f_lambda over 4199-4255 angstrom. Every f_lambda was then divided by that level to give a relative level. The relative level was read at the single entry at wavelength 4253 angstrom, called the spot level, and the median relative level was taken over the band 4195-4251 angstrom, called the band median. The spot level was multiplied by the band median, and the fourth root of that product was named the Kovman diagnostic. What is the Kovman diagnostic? 1.00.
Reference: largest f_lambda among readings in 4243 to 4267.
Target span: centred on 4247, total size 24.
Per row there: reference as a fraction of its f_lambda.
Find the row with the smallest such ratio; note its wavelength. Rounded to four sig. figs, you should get 4245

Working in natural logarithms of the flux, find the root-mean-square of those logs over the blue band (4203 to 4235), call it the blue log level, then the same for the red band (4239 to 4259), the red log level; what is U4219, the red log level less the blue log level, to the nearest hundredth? 0.08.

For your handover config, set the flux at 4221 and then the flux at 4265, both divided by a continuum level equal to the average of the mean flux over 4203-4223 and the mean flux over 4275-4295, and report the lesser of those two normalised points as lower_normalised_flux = 0.91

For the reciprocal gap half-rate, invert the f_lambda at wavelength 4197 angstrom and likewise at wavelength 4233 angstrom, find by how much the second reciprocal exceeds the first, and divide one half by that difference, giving -164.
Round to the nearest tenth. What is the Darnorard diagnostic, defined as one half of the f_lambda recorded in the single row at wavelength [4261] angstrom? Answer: 14.3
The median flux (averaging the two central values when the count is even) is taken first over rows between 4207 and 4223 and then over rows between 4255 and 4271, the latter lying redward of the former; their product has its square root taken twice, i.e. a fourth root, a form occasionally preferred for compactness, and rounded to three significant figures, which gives 5.25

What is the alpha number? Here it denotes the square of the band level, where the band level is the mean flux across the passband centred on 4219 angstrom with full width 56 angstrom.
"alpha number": 749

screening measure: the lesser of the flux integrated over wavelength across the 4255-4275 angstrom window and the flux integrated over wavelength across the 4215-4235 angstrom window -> 524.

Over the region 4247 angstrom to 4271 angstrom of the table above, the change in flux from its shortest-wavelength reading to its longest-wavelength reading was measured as 0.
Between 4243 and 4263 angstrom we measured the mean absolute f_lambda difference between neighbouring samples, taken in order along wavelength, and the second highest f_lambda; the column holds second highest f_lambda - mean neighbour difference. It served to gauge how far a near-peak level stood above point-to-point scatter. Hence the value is 27.4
